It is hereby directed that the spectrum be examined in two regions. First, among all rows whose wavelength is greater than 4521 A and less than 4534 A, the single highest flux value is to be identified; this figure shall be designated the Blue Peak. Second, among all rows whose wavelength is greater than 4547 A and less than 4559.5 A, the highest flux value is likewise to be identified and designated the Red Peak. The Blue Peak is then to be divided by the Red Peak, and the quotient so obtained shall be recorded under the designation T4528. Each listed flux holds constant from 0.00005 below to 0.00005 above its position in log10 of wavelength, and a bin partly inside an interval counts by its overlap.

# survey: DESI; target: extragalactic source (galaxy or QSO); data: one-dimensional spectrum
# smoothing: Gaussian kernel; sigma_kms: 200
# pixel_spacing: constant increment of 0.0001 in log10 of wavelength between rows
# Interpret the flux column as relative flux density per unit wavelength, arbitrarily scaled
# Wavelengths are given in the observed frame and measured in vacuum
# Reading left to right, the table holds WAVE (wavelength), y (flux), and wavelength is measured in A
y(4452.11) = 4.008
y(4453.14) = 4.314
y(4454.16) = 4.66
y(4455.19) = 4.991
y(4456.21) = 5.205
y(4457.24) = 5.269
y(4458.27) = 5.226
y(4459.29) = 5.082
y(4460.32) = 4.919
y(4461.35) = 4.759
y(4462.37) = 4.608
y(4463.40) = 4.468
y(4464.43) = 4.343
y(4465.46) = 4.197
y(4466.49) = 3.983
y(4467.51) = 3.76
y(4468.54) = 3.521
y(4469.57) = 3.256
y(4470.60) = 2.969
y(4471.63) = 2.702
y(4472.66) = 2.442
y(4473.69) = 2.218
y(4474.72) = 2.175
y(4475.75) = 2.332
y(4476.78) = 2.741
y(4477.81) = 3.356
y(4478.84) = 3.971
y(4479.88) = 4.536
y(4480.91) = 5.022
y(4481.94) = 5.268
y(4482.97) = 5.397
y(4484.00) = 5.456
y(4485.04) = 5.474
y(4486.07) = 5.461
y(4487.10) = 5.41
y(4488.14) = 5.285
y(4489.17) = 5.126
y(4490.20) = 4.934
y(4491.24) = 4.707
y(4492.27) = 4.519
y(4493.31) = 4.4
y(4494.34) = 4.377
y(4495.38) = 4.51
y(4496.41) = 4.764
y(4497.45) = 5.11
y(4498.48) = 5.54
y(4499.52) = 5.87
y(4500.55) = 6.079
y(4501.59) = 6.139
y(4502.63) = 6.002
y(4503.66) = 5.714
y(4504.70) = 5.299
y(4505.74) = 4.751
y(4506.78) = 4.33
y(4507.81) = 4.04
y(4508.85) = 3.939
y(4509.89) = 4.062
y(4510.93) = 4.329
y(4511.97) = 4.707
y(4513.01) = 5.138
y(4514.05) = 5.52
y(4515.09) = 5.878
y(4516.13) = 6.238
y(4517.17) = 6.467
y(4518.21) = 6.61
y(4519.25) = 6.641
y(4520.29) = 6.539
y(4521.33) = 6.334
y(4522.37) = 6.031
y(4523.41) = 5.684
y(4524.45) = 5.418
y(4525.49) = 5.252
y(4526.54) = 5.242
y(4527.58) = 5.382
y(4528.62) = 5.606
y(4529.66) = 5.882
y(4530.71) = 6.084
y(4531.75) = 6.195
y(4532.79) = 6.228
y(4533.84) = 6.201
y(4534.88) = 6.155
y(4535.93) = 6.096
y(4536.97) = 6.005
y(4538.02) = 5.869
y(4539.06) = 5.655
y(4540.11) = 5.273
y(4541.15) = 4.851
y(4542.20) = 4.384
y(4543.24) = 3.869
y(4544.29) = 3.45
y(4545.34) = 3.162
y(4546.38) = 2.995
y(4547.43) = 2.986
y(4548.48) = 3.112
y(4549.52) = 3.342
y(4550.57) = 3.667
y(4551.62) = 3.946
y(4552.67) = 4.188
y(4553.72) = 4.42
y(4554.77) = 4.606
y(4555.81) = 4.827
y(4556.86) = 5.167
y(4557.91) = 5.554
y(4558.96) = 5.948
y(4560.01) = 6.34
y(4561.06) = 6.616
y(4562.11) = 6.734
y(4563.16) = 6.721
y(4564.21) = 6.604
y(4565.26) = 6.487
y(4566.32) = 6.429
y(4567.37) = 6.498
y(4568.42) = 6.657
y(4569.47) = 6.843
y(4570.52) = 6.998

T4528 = 1.06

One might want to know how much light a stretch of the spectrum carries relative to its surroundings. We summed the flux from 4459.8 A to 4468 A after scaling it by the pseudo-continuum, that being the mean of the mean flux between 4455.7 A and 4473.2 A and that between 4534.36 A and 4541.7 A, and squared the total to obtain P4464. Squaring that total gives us 51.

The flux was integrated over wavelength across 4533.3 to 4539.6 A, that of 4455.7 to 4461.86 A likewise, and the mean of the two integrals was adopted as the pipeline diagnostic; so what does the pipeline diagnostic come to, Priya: 34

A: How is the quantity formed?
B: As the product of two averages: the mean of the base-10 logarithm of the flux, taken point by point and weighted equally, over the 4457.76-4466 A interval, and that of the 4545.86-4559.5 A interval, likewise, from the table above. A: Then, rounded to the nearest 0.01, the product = 0.41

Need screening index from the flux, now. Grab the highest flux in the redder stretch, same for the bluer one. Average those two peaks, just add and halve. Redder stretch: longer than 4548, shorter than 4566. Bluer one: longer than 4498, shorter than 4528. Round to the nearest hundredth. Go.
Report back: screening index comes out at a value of 6.69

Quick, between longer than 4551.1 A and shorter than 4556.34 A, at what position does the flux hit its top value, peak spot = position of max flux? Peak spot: 4555.81 A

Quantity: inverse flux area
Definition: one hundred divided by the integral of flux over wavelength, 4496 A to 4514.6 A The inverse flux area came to 1.1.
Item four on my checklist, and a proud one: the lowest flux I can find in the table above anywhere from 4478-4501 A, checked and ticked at 3.971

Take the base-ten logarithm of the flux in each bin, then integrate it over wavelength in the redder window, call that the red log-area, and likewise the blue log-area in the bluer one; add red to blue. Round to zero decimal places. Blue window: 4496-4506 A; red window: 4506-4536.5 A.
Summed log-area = 30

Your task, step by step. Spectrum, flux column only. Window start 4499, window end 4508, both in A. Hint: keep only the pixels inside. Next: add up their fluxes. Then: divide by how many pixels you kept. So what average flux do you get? 5.4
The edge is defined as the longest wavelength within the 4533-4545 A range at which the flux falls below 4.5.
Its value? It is 4544.29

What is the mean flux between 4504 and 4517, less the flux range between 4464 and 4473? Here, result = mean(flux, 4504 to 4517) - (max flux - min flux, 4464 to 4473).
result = 3.0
